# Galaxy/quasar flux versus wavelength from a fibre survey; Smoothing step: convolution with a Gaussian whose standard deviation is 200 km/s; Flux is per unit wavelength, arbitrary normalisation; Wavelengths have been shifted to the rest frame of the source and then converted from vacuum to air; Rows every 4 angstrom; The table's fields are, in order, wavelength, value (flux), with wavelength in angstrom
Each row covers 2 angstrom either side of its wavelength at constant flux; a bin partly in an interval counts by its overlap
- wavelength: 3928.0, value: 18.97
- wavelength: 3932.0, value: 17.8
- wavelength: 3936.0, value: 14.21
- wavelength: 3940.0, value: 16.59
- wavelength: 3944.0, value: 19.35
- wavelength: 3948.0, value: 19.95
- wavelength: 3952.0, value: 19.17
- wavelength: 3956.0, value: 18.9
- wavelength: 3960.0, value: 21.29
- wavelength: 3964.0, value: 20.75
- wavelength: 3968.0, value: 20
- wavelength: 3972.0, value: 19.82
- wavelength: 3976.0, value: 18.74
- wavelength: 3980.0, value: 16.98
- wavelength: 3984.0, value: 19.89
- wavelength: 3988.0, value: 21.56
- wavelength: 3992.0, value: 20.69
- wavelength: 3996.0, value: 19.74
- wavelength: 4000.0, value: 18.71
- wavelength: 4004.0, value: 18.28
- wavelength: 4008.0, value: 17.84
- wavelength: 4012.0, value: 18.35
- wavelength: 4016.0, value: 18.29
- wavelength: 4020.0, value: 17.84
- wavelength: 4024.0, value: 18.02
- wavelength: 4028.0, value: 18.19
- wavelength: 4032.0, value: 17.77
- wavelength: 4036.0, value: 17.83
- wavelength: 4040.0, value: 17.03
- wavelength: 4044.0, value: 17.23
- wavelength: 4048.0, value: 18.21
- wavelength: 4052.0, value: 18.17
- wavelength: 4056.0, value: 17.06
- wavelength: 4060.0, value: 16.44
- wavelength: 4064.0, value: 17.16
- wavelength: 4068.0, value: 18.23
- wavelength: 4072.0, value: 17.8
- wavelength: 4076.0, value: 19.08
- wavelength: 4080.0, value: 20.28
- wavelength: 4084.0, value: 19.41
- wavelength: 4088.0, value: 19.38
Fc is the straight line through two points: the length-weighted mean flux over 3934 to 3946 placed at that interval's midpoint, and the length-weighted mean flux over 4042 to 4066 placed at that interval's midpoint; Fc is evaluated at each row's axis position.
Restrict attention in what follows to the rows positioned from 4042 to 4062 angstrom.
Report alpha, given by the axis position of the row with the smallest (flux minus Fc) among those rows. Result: 4060.0 angstrom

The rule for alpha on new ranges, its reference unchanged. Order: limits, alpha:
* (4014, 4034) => 4032.0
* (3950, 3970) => 3956.0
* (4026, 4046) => 4040.0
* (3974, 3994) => 3980.0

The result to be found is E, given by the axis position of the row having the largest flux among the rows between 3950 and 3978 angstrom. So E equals 3960.0 angstrom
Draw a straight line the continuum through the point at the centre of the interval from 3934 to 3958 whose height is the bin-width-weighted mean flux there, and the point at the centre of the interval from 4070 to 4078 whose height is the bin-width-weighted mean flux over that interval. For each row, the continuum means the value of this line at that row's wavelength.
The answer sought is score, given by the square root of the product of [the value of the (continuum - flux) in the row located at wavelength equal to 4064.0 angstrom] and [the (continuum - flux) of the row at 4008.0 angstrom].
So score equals 0.7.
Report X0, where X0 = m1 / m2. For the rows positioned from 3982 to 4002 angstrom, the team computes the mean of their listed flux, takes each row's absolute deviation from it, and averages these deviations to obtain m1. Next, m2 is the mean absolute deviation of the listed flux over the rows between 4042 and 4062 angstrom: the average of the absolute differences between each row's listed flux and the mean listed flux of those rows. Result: 1.31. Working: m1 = 0.8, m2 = 0.61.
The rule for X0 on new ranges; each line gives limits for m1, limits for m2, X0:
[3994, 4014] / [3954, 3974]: 0.74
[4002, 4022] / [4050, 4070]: 0.36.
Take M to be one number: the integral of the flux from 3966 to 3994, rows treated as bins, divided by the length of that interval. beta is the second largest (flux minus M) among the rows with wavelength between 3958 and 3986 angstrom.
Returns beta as 1.1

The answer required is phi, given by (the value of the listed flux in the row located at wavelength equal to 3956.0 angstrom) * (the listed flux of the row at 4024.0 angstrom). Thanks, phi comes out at 341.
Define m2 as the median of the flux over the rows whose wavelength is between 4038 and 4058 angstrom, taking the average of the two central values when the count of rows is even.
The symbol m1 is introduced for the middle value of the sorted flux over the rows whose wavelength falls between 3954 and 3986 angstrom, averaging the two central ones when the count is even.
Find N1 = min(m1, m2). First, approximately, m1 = 19.9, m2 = 17.2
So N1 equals 17.2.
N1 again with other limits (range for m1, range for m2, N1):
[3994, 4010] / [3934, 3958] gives 18.5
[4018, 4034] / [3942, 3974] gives 17.9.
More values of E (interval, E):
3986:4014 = 3988.0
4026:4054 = 4048.0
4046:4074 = 4068.0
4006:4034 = 4012.0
